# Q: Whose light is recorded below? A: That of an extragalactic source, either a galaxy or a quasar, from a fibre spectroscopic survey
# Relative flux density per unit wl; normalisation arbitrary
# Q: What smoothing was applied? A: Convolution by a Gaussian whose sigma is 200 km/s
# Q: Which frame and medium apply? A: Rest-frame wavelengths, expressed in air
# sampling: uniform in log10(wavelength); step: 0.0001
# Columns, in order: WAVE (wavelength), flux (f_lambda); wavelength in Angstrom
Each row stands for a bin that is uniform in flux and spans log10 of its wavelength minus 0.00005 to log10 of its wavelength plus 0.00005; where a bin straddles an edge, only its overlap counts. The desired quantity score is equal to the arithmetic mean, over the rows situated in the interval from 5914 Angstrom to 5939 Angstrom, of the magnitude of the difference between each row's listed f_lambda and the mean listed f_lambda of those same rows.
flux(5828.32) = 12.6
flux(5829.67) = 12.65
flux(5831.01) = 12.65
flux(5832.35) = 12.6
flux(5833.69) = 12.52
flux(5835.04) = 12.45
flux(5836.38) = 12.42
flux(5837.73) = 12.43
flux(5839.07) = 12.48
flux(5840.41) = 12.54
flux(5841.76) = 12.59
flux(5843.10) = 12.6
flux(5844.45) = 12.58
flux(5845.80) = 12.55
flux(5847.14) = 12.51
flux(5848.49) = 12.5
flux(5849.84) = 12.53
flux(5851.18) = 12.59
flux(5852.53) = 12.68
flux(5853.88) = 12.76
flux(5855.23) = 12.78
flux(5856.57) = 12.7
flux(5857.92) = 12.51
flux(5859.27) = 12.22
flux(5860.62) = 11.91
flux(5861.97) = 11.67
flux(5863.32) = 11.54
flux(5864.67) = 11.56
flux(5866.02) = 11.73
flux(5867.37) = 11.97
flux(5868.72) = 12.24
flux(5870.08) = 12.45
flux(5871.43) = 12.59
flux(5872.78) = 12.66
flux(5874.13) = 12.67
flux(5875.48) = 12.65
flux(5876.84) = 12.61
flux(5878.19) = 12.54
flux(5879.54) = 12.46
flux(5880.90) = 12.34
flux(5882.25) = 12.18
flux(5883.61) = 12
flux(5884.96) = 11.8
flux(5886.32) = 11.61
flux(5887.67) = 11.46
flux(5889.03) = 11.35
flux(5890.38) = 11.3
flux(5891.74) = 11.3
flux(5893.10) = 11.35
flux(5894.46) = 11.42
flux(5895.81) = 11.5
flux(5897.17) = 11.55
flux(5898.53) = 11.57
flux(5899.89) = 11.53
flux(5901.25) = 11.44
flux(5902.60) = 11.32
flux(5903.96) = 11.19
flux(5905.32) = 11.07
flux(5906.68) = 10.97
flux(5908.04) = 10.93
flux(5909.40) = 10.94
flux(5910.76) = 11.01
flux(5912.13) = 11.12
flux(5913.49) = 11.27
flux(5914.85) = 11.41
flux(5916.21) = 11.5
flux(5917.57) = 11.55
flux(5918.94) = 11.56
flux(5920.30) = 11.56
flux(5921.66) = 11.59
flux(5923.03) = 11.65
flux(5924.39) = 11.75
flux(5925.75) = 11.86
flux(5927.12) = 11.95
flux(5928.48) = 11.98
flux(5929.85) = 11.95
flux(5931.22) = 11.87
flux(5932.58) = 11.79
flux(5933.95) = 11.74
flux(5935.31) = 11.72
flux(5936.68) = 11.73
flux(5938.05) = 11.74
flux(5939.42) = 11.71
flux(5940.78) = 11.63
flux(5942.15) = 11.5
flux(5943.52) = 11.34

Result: 0.13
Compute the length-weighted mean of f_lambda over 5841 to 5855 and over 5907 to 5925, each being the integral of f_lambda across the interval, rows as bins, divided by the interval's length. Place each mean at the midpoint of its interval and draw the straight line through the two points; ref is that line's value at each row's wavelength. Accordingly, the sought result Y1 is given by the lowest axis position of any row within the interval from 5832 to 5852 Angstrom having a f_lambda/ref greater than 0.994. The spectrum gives 5843.10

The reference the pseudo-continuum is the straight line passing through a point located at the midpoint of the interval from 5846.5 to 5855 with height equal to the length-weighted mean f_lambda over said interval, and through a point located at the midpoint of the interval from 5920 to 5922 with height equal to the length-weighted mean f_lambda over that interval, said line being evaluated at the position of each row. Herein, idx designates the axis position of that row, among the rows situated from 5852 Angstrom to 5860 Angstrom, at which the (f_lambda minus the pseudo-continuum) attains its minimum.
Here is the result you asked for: 5859.27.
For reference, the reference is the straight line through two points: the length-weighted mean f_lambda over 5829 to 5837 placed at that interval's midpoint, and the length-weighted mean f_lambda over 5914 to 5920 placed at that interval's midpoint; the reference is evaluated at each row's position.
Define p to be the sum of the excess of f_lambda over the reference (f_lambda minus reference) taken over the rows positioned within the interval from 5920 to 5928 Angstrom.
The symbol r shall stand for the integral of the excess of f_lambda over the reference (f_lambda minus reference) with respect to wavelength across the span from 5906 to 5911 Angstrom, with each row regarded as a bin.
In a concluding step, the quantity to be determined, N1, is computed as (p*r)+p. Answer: -4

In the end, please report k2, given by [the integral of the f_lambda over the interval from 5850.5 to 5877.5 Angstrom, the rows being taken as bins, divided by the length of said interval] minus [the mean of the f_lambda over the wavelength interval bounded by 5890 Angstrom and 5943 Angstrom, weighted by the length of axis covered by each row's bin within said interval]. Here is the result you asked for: 0.8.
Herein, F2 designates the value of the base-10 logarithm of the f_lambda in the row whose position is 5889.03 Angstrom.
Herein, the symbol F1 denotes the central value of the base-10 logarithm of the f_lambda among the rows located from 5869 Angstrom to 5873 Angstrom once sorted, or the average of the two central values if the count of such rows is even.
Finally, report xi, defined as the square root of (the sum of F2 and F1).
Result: 1.47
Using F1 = 1.10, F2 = 1.05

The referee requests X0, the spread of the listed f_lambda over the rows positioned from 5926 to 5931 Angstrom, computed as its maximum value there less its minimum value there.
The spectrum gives 0.03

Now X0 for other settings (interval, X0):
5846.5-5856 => 0.28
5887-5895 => 0.16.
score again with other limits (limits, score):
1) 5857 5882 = 0.34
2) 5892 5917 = 0.20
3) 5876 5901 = 0.39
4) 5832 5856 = 0.08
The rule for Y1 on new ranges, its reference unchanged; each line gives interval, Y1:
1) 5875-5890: 5875.48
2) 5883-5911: 5883.61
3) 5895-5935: 5914.85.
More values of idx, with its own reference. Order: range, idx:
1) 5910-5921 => 5910.76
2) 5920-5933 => 5920.30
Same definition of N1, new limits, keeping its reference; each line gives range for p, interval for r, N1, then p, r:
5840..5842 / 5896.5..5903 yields 0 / 0.2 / -2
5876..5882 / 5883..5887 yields 1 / 2.0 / 0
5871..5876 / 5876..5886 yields 9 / 2.4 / 3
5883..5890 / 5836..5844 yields -2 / -1.2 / 0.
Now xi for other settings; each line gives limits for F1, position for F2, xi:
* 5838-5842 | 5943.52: 1.47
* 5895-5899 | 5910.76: 1.45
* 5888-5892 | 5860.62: 1.46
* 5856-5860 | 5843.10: 1.48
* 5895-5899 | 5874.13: 1.47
